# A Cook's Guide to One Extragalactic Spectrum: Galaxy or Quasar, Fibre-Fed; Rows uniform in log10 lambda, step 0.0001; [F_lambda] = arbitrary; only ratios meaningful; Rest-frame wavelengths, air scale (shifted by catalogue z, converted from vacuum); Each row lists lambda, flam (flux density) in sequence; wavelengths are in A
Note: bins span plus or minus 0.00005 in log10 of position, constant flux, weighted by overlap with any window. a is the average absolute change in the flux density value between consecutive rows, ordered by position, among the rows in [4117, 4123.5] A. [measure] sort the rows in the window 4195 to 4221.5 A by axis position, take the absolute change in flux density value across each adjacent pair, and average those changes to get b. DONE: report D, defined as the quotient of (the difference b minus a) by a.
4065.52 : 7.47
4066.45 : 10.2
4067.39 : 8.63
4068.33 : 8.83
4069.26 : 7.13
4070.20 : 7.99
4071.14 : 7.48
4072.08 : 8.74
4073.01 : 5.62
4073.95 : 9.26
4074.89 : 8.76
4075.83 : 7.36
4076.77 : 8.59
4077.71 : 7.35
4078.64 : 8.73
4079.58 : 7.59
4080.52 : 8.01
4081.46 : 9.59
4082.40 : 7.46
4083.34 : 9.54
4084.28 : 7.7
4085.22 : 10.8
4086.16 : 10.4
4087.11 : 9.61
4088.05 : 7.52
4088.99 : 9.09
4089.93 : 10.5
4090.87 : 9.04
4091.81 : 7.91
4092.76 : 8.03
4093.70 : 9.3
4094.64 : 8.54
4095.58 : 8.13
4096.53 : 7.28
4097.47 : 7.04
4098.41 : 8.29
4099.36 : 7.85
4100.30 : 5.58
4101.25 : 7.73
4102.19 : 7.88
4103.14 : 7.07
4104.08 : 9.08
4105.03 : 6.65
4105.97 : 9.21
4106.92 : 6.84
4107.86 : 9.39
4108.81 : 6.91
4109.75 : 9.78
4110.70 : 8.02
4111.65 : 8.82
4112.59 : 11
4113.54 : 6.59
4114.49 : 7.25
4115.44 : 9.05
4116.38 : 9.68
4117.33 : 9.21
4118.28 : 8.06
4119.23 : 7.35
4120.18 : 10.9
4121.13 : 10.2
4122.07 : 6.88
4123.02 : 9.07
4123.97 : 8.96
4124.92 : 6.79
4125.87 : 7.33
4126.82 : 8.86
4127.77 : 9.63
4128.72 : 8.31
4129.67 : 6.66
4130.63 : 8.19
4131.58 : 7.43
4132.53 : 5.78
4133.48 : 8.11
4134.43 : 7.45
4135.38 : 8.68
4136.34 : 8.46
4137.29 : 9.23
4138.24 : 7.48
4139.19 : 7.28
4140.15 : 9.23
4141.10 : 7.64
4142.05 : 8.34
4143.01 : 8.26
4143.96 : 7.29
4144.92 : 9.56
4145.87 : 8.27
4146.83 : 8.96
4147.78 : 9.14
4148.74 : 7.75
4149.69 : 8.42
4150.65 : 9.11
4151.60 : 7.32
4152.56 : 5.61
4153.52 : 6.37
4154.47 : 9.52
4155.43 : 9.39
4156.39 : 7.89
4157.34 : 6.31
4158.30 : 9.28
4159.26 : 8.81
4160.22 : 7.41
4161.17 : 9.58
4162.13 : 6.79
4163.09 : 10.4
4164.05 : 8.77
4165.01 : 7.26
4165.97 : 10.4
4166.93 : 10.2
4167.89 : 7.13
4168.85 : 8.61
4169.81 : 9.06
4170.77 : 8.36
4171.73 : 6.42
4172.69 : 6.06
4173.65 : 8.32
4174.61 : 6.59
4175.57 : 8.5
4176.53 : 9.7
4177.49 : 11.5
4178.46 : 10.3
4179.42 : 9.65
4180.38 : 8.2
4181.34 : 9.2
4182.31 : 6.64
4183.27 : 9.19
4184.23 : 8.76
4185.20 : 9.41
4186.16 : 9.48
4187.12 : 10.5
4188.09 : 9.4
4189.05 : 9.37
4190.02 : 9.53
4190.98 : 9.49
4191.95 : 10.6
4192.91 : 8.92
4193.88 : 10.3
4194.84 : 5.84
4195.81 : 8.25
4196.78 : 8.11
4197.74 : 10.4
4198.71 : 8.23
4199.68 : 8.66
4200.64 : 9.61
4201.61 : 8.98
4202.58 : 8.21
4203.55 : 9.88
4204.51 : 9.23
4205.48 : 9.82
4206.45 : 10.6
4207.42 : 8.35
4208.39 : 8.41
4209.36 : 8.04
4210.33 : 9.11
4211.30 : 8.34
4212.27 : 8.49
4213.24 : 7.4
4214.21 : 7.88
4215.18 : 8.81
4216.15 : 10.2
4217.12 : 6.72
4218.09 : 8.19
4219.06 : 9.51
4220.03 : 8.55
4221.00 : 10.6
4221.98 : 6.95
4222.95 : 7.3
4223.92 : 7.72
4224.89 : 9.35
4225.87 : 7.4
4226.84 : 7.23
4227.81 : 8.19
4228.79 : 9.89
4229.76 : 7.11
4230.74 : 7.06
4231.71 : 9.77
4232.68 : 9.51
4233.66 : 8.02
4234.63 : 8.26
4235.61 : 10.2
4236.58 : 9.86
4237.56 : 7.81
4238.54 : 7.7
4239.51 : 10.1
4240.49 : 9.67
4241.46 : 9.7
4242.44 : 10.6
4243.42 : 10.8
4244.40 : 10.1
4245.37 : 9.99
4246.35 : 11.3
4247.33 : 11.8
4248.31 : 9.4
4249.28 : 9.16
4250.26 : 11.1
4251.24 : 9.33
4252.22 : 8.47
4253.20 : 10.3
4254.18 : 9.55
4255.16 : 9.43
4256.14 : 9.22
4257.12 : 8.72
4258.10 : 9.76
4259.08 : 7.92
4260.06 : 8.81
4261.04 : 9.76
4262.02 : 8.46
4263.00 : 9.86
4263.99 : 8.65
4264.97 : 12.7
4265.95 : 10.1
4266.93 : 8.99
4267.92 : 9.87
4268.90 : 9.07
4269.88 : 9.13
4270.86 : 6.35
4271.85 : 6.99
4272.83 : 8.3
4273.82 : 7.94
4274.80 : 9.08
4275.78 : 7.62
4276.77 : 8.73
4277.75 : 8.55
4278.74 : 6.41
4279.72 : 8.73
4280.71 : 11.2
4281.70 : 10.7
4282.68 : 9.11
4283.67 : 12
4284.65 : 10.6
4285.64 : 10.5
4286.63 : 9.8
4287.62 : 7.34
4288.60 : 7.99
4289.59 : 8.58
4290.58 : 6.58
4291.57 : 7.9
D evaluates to -0.43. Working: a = 1.9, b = 1.11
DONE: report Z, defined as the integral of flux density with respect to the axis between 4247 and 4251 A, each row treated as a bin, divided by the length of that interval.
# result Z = 10.3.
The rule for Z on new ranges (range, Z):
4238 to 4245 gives 9.8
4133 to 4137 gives 8.2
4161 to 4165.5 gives 8.5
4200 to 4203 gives 8.9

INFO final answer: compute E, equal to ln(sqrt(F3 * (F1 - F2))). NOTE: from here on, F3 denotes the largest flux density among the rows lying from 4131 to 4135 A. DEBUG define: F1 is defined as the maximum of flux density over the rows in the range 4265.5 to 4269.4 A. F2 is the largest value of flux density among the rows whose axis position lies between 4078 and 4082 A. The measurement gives 0.7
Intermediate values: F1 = 10.1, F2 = 9.59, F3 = 8.11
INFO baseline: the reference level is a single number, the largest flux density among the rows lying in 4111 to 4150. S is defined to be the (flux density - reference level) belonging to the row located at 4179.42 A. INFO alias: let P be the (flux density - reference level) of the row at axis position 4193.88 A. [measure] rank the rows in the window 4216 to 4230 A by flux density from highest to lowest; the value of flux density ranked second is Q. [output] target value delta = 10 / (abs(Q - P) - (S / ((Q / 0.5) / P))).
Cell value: 0.92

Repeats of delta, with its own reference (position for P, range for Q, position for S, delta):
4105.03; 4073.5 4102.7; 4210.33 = 0.69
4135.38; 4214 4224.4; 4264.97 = 0.79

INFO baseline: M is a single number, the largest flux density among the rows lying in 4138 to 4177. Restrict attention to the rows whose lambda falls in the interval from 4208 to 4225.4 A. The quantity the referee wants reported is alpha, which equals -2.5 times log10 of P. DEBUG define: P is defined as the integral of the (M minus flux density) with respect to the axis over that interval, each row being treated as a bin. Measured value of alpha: -3.84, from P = 34.5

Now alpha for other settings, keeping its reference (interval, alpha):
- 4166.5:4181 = -3.56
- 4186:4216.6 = -4.07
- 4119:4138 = -4.05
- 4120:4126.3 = -2.70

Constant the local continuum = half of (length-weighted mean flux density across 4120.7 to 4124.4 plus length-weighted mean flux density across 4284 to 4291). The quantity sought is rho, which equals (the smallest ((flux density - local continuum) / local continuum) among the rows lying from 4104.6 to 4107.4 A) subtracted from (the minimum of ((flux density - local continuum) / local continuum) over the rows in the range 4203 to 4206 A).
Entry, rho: 0.29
